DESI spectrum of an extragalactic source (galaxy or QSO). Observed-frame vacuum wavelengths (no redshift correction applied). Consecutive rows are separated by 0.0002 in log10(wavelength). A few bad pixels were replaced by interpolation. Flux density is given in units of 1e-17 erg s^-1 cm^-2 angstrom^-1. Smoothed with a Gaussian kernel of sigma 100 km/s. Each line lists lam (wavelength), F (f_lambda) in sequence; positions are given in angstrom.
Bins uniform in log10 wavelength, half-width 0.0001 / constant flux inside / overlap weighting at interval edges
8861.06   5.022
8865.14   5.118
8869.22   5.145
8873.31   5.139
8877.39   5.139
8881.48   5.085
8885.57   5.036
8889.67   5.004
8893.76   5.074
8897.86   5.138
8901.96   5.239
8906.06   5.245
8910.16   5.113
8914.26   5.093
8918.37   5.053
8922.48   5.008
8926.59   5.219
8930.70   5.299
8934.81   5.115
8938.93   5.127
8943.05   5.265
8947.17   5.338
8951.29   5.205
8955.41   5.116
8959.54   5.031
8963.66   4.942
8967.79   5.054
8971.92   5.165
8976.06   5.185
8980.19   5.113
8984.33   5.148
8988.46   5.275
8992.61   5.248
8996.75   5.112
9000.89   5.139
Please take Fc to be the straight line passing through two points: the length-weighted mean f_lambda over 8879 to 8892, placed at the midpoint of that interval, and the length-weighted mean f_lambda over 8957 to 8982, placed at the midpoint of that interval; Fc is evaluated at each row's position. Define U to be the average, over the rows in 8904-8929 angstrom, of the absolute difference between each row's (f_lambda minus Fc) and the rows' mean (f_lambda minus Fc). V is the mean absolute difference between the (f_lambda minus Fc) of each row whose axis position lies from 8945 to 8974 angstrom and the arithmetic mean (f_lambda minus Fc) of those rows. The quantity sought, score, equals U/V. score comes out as 0.7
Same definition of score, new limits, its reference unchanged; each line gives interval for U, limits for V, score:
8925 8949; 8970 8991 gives 1.7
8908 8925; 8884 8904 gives 0.5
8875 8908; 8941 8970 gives 0.6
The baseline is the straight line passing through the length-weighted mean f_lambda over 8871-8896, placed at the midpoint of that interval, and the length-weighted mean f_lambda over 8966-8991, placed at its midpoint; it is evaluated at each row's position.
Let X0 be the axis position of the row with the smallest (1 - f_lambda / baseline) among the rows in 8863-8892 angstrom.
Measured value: 8869.22 angstrom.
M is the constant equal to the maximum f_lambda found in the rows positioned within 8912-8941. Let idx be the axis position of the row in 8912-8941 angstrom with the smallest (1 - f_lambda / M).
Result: 8930.70 angstrom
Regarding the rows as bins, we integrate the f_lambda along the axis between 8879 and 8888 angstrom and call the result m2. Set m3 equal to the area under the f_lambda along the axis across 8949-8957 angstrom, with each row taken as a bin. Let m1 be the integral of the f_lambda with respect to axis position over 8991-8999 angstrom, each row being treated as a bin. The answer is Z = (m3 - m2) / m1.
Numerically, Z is -0.1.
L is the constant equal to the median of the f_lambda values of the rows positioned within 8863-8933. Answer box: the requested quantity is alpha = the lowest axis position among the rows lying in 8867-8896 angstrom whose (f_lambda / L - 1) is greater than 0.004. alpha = 8869.22 angstrom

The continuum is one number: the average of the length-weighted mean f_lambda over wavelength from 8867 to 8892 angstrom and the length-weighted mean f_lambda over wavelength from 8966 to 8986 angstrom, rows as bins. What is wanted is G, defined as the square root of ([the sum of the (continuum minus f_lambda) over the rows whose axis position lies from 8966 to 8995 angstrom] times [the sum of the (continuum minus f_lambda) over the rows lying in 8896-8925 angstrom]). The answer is 0.20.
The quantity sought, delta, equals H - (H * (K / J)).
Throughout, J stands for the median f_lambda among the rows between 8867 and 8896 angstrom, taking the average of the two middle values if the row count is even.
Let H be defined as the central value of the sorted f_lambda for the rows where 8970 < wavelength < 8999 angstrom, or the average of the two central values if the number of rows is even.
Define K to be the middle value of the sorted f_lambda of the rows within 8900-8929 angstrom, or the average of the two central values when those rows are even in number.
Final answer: -0.028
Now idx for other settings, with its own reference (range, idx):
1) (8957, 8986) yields 8976.06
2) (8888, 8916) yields 8906.06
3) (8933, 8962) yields 8947.17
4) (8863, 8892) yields 8869.22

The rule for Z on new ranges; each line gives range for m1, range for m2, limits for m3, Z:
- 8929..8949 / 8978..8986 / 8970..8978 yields 0.0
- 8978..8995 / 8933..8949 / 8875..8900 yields 0.5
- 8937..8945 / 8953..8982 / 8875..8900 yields -0.5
